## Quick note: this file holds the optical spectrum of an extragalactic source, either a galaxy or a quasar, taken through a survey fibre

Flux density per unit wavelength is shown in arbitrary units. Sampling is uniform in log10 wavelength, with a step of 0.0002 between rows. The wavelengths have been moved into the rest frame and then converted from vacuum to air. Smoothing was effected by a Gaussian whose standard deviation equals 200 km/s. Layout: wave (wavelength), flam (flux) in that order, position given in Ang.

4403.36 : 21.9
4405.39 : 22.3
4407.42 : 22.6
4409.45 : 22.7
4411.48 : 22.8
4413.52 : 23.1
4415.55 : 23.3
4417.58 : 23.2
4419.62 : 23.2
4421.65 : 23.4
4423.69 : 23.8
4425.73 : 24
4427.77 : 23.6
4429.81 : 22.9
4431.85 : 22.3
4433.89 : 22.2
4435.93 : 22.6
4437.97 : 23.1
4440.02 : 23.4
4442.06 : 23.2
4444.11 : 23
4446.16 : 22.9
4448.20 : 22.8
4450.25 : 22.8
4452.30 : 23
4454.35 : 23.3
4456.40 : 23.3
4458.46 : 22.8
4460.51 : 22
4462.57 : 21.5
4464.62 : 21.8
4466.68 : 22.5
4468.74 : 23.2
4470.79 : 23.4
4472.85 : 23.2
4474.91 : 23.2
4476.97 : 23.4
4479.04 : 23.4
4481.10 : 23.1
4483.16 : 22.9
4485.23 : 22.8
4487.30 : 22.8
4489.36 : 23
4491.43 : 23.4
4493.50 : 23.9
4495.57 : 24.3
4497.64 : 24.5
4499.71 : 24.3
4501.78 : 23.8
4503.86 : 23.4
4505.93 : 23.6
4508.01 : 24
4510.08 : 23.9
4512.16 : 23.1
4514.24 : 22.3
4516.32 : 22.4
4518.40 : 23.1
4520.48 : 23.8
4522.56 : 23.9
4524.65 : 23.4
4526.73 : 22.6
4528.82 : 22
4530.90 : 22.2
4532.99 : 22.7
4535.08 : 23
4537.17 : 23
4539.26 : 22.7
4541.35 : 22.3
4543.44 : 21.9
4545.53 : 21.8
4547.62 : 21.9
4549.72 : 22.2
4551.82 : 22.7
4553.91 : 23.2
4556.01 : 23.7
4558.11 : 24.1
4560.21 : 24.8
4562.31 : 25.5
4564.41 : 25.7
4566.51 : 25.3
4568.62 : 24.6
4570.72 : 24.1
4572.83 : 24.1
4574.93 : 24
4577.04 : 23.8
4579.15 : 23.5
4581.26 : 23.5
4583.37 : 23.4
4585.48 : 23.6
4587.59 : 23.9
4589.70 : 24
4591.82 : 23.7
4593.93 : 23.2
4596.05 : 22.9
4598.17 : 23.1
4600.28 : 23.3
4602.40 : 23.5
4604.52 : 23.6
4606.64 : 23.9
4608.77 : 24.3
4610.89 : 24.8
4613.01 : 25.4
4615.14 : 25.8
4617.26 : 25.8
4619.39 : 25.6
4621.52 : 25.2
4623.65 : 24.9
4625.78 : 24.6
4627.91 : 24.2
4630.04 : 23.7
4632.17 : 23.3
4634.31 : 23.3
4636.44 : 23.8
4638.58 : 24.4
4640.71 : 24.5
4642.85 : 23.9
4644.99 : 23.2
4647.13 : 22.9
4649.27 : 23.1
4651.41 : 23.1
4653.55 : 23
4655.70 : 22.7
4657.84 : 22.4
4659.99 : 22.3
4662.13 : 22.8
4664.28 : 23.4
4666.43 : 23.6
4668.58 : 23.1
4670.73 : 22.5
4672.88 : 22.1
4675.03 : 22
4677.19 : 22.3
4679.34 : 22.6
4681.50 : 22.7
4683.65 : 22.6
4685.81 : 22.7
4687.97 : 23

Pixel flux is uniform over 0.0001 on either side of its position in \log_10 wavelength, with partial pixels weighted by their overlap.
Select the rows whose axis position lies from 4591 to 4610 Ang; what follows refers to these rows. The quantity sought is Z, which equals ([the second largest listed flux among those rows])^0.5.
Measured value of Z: 4.89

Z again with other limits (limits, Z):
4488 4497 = 4.89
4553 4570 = 5.05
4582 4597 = 4.89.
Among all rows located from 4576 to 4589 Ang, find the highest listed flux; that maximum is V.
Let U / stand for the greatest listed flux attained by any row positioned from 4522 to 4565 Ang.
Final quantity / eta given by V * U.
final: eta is 614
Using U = 25.7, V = 23.9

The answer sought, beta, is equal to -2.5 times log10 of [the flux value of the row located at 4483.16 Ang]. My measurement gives -3.40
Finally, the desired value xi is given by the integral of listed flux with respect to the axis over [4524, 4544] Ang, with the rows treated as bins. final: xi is 452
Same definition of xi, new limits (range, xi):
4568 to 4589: 501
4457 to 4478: 477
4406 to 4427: 487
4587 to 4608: 494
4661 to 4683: 500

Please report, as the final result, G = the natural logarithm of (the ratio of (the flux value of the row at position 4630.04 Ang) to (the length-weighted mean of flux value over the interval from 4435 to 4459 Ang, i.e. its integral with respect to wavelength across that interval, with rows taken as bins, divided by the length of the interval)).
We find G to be 0.03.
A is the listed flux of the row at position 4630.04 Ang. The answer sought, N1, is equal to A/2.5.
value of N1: 9.48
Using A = 23.7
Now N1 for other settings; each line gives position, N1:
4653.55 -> 9.20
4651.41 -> 9.24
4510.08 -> 9.56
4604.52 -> 9.44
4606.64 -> 9.56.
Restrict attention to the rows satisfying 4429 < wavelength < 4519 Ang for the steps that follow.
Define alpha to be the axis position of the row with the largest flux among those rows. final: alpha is 4497.64 Ang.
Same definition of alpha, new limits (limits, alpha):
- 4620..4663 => 4621.52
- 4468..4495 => 4493.50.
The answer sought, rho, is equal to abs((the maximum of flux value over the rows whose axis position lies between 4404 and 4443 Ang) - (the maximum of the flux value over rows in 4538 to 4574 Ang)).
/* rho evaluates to 1.7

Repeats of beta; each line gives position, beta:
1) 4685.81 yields -3.39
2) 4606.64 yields -3.45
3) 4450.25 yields -3.39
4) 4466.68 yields -3.38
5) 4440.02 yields -3.42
